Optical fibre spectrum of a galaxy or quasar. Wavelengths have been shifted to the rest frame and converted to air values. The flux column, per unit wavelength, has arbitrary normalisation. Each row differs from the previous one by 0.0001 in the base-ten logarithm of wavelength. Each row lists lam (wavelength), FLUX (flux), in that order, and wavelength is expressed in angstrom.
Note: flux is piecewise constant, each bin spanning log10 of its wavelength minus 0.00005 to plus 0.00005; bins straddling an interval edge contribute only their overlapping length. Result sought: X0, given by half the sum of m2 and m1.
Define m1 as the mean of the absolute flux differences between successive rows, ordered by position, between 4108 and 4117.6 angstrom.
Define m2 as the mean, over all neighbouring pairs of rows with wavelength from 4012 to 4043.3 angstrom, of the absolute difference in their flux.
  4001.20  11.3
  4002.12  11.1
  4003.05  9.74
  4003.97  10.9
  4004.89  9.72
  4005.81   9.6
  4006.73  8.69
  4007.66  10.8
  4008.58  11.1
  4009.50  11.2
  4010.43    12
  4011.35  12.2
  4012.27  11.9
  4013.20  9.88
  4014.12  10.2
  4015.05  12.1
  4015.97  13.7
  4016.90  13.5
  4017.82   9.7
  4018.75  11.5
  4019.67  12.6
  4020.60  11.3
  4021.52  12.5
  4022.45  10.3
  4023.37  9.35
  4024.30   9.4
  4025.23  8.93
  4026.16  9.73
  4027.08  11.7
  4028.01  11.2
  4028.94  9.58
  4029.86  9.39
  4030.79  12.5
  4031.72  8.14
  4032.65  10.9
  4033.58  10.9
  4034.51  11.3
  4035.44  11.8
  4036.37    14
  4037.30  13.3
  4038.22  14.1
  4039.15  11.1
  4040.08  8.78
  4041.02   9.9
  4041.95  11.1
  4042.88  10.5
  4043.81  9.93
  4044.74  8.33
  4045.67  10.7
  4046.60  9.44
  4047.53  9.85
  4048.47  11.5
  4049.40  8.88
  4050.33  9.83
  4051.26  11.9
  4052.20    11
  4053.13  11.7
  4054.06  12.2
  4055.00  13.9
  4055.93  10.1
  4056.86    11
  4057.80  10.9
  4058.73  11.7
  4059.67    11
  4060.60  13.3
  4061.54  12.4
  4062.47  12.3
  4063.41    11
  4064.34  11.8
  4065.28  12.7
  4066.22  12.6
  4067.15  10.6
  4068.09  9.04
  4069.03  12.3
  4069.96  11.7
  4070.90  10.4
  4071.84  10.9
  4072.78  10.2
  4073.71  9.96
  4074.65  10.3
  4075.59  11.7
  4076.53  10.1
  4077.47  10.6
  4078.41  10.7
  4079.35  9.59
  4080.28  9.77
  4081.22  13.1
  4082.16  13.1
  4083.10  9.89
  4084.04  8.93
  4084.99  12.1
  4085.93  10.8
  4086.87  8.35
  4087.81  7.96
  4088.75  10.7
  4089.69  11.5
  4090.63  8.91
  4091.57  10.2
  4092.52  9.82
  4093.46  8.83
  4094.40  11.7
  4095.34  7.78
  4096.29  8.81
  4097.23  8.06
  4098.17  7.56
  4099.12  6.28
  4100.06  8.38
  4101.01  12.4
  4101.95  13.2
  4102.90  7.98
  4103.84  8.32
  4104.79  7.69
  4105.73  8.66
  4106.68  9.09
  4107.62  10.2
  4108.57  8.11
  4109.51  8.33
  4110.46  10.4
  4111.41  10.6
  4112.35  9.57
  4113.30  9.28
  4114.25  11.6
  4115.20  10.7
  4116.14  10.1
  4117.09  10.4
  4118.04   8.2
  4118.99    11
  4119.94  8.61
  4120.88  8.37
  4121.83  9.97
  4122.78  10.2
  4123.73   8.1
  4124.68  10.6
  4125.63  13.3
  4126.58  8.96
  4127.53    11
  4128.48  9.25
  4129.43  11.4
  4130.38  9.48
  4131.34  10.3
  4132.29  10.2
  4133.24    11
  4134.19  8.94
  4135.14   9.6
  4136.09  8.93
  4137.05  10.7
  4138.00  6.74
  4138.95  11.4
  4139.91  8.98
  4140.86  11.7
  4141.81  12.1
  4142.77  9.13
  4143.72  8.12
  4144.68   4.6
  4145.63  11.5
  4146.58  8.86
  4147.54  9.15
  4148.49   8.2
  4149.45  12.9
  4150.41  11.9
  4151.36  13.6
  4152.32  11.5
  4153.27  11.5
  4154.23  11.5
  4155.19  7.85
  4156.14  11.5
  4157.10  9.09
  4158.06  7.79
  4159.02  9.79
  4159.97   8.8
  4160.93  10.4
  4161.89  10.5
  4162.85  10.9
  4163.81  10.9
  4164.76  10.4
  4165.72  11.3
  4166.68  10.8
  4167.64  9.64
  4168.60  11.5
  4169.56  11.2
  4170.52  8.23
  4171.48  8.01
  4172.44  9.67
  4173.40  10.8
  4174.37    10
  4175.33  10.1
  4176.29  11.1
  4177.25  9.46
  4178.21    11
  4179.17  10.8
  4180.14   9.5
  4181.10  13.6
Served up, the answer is 1.15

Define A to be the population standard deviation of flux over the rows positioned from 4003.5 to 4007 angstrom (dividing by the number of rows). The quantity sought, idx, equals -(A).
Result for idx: -0.8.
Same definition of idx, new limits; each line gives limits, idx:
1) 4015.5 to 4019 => -1.6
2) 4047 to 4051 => -0.9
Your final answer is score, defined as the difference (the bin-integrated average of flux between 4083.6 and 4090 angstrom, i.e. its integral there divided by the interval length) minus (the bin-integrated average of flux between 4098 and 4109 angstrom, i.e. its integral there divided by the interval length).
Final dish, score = 1.0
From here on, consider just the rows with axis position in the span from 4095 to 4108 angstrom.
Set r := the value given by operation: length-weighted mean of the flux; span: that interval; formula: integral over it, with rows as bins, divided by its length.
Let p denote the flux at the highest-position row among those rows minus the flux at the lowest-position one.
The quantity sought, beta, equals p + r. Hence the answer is 11.3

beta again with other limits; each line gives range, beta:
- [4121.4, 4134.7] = 9.2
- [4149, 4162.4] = 8.2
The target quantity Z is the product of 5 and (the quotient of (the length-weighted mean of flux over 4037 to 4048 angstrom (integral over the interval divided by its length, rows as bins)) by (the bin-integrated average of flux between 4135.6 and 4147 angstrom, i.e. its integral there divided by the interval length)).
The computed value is 5.6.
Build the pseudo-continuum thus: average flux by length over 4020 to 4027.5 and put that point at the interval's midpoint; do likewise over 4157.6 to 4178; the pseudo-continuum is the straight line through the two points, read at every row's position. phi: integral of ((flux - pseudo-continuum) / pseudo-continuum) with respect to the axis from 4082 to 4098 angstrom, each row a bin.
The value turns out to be -0.8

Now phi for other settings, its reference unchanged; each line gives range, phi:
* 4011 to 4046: 1.9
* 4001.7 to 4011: 0.0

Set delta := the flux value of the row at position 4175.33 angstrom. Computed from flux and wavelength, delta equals 10.1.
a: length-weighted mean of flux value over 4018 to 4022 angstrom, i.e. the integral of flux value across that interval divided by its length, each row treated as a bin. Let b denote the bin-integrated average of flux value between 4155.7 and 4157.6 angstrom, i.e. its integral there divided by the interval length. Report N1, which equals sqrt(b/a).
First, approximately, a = 11.8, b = 10.2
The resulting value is 0.93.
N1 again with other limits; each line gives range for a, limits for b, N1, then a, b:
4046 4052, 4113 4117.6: 1.01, 10.3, 10.4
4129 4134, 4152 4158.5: 0.99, 10.4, 10.1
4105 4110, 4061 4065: 1.16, 8.8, 11.9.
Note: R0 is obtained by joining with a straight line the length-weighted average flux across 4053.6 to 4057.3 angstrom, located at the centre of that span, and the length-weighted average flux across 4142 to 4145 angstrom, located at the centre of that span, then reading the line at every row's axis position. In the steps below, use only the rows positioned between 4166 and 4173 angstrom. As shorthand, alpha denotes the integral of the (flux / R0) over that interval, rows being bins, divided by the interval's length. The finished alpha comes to 1.48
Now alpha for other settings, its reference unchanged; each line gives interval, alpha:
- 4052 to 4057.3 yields 0.99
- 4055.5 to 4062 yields 0.99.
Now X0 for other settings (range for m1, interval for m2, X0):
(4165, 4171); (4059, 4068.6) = 1.23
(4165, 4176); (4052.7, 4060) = 1.14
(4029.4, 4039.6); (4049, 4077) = 1.46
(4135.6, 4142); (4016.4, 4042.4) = 2.08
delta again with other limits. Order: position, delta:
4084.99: 12.1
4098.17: 7.56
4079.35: 9.59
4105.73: 8.66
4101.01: 12.4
